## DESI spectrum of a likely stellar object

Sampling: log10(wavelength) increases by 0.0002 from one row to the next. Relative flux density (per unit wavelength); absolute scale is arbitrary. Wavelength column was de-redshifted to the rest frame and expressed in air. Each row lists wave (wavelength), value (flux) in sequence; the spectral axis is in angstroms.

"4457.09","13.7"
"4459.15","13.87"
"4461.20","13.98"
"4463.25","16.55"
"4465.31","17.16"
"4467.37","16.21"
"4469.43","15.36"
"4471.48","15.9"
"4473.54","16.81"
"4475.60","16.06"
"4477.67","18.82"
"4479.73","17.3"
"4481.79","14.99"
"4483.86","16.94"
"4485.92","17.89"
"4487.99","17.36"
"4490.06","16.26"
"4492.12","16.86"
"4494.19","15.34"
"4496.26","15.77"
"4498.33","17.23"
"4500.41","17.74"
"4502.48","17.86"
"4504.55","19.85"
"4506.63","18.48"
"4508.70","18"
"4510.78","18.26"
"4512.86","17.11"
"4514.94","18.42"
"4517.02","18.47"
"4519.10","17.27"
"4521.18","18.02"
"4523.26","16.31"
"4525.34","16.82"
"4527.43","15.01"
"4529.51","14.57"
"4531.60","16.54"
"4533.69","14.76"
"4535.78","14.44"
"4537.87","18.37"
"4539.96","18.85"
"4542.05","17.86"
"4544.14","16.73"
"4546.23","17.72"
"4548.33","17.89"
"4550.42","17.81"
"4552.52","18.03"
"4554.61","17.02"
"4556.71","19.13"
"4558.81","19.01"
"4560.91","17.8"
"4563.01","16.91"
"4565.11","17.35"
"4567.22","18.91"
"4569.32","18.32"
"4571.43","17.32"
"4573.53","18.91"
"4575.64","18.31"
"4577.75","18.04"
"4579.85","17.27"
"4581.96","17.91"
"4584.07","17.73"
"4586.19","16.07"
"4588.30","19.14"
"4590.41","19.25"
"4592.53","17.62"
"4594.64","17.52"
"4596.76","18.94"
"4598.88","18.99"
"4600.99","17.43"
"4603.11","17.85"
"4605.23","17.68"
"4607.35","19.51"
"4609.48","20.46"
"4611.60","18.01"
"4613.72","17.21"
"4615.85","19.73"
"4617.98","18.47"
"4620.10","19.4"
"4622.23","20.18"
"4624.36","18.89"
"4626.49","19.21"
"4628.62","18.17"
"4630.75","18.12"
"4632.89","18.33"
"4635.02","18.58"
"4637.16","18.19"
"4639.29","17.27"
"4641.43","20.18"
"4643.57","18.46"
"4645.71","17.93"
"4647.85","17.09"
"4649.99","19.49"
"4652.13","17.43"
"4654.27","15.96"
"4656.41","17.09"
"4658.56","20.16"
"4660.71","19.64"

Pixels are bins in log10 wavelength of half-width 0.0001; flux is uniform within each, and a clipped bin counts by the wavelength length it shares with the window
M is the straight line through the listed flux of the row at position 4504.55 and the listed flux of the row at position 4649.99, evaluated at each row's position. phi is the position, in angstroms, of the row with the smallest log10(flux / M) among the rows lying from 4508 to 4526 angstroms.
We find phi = 4523.26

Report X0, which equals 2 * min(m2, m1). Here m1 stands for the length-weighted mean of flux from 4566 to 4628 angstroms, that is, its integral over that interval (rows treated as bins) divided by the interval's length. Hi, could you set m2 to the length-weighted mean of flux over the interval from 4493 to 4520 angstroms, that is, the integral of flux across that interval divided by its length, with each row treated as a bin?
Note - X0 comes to 35.3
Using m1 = 18.4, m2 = 17.7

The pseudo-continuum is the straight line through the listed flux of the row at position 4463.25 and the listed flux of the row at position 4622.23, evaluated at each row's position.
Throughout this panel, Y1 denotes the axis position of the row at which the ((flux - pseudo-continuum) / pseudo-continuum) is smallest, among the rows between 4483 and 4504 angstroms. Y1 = 4494.19 angstroms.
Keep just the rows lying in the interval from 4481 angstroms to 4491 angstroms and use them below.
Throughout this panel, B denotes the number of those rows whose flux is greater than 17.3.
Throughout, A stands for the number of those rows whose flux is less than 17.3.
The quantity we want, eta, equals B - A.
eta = -1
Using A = 3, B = 2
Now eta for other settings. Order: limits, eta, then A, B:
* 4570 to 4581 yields 3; 1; 4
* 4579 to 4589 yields 1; 2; 3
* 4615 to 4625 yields 5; 0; 5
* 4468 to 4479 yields -3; 4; 1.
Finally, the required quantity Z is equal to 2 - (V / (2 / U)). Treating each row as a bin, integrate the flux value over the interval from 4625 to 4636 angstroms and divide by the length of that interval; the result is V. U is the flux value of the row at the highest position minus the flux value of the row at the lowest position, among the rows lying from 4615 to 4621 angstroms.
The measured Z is 5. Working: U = -0.3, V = 18.5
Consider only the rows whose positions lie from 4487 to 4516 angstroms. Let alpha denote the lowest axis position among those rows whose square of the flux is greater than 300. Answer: 4487.99 angstroms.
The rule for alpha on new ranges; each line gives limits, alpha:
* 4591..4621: 4592.53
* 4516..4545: 4517.02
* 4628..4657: 4628.62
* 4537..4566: 4537.87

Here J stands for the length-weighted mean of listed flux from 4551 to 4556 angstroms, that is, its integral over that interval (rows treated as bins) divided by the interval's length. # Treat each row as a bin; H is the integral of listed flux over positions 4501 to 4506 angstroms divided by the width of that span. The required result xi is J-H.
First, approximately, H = 18.7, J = 17.7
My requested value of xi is -1.07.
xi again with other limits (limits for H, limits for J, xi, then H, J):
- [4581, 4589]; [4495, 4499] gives -1.26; 17.6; 16.4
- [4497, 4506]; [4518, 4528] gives -1.32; 18.1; 16.8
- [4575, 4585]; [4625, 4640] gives 0.46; 17.8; 18.3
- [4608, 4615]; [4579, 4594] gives -0.79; 18.6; 17.9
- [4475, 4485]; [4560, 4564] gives 0.49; 16.9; 17.3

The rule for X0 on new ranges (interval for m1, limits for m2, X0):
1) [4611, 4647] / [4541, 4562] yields 35.8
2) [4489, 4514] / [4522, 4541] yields 32.4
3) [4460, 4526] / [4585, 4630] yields 34.1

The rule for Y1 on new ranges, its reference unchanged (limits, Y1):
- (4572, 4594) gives 4586.19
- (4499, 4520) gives 4512.86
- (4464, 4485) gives 4481.79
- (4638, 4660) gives 4654.27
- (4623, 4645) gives 4639.29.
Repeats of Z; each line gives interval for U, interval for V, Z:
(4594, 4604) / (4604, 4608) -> -1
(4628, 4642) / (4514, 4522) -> -16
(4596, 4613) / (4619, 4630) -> 11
